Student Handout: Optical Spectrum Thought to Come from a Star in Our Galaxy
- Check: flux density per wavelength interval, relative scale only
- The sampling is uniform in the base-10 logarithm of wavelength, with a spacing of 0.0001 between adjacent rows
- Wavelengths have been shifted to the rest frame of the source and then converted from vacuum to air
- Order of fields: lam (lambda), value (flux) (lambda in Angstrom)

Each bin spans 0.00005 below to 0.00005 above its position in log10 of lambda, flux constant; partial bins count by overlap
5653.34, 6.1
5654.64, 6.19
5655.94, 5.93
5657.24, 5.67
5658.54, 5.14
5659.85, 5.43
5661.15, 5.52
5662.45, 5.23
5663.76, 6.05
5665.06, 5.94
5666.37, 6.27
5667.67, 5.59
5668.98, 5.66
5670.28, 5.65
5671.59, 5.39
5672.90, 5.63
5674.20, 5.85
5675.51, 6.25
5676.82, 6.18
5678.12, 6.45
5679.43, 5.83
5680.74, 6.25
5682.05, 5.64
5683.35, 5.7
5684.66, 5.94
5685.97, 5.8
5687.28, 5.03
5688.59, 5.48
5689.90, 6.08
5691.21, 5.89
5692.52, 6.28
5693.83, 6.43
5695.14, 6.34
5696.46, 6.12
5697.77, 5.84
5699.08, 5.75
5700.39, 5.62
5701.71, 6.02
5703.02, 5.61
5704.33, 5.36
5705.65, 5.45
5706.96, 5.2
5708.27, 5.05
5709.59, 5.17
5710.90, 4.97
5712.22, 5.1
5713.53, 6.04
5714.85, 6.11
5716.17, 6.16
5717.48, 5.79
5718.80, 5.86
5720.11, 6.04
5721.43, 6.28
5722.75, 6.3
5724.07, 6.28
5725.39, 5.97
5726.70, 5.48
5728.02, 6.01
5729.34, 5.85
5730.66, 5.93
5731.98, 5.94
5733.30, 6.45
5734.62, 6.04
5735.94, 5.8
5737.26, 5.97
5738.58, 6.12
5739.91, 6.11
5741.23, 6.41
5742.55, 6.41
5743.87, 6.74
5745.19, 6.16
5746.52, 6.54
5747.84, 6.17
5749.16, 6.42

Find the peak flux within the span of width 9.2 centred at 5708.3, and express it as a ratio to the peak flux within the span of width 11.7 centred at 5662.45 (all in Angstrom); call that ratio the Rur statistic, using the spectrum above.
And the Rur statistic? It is 0.87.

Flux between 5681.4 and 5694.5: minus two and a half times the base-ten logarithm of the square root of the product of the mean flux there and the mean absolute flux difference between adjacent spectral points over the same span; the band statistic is -0.36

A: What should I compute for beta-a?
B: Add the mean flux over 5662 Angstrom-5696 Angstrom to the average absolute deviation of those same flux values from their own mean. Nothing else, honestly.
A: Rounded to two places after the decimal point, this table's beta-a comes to 6.18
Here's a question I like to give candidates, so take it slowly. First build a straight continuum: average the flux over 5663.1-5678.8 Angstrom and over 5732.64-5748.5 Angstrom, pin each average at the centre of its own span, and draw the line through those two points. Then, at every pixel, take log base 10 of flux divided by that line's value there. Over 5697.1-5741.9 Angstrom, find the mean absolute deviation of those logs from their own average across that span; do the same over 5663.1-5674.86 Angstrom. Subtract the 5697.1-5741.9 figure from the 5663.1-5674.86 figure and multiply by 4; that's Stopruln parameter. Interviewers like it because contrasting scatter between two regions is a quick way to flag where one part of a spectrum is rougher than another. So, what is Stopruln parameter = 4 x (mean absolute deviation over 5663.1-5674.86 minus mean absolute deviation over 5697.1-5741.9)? -0.021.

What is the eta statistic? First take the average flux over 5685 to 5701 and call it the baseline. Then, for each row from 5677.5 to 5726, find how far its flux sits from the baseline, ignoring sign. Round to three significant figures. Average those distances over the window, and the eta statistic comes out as 0.341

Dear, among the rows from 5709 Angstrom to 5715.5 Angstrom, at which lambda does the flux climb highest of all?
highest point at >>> 5714.85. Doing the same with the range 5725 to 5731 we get 5728.02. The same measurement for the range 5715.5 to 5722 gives 5721.43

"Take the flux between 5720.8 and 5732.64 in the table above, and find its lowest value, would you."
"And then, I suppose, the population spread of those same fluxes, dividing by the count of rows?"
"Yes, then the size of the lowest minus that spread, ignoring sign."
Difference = 5.2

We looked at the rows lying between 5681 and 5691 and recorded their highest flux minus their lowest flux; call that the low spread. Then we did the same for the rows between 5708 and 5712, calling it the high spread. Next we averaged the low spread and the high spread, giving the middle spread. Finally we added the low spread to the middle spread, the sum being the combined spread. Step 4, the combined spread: 1.7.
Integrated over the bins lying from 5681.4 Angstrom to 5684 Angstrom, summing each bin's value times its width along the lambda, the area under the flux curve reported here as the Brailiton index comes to 14.8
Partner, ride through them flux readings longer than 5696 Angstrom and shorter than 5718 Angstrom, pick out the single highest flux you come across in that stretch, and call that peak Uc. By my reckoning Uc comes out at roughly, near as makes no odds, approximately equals 6.16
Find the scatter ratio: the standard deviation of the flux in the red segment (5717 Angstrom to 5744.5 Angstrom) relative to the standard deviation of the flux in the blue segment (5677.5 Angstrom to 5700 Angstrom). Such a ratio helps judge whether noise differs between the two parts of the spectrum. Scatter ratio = 0.77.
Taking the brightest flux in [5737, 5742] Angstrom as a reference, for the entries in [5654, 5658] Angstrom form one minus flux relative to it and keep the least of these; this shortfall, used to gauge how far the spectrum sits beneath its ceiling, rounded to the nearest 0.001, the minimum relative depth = 0.034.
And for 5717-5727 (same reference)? 0.017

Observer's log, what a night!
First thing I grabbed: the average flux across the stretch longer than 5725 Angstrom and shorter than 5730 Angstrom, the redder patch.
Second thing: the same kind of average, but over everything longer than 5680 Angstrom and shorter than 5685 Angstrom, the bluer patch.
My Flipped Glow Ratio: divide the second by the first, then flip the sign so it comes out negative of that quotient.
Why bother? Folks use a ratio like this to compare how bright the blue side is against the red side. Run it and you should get -1.009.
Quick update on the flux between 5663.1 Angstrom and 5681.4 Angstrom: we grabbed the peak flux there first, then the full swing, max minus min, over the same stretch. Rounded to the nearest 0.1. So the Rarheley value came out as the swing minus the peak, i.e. -5.4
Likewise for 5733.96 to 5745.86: -5.8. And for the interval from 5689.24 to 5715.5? -5.0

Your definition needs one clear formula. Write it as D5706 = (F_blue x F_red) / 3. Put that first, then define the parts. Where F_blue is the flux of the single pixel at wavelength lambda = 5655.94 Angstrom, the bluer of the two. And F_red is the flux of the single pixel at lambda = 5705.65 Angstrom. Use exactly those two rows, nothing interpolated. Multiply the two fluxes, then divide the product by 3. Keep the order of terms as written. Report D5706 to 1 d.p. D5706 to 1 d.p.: 10.8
